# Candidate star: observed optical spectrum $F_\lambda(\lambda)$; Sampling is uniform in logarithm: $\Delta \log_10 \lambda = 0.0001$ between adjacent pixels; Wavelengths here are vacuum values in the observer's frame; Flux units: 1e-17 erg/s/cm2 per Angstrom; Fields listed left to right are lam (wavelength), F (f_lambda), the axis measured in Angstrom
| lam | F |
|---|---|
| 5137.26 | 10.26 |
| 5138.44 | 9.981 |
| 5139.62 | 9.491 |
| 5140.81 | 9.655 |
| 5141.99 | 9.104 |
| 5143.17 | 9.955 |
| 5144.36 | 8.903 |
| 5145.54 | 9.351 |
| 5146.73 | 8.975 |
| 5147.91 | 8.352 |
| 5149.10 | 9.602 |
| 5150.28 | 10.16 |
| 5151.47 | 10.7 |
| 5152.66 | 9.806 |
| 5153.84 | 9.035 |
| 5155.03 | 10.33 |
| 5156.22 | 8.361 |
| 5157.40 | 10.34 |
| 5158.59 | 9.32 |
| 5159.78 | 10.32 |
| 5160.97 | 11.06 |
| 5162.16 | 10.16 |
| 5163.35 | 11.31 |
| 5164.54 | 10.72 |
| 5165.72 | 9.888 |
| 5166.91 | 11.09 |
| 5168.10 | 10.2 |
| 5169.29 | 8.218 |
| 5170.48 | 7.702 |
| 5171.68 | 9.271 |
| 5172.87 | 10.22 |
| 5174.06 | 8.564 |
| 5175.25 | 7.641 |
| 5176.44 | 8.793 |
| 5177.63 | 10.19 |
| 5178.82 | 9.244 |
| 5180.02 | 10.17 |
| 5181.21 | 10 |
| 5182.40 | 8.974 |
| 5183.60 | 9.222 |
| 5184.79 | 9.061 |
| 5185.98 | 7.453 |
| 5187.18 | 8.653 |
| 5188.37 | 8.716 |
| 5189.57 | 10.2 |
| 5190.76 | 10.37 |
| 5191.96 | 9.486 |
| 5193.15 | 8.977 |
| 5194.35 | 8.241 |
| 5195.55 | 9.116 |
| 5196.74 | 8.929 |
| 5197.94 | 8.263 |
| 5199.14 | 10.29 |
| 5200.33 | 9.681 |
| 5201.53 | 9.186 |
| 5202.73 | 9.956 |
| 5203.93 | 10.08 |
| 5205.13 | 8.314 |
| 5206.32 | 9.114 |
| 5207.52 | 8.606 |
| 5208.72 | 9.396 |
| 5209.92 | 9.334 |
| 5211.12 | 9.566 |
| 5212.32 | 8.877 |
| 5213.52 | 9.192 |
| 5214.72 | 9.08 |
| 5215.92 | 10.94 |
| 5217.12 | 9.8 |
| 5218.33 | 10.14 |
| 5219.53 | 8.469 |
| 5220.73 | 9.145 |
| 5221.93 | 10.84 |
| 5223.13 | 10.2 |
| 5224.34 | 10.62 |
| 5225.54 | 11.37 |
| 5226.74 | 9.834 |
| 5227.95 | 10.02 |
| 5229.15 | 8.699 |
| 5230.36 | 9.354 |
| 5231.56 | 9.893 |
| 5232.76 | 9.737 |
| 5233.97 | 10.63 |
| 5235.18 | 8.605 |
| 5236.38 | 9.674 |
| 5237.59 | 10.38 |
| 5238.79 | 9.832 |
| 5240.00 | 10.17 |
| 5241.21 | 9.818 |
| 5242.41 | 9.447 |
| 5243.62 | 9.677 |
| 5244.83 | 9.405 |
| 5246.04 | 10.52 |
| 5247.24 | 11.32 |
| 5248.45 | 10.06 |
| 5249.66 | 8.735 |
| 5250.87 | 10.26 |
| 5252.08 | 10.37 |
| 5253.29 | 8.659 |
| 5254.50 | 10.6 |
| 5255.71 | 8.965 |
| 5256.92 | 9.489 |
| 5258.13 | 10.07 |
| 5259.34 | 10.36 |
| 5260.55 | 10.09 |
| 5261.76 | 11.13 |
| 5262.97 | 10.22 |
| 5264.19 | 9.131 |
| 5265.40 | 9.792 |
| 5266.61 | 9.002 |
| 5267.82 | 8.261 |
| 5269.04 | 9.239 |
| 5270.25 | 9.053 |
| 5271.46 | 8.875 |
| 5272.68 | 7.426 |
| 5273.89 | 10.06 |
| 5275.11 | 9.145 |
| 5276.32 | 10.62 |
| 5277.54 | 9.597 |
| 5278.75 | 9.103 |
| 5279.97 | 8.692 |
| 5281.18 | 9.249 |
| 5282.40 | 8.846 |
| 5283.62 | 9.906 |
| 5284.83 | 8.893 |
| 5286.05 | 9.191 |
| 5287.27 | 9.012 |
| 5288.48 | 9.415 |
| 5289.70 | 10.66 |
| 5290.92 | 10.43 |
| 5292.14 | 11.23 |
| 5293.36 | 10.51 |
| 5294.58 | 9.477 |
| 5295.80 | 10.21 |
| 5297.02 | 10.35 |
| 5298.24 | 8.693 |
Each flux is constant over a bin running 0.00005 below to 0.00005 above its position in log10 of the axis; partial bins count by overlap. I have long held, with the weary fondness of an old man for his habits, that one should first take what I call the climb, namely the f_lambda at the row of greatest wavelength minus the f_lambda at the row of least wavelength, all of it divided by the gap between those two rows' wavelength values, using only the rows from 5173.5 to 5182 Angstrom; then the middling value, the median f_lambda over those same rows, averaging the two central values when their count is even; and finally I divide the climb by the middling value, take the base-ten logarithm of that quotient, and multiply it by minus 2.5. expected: 4.2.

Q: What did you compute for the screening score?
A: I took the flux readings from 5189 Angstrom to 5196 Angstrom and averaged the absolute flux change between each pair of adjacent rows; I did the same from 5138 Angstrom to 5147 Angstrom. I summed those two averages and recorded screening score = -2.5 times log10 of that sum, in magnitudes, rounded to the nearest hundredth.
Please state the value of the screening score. -0.19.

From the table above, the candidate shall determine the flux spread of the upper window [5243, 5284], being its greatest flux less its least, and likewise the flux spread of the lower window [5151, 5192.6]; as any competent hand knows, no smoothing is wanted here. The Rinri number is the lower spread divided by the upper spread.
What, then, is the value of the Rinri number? 1.0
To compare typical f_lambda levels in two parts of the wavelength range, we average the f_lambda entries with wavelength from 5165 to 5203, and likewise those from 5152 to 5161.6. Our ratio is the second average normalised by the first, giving 1.06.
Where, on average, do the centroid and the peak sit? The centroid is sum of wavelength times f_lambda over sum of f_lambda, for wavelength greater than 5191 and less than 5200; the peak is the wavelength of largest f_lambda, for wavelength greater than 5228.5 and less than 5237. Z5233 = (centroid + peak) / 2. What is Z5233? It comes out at 5214.8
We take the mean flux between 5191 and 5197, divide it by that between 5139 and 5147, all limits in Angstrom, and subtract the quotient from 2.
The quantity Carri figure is 1.04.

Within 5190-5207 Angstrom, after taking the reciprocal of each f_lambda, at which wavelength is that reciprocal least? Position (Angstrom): 5190.76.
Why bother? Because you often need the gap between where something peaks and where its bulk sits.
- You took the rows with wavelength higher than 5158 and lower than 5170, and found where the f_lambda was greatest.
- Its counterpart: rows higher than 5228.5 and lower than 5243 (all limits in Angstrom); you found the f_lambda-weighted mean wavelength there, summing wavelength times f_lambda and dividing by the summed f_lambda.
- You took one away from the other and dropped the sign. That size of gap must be 72.5 Angstrom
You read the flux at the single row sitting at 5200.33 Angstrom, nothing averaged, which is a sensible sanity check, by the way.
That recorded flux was 9.681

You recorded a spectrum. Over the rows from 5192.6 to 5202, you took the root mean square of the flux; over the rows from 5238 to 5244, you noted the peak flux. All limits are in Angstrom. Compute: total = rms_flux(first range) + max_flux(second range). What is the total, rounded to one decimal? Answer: 19.3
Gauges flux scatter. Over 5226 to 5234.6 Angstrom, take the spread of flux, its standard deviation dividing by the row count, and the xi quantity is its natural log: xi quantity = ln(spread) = -0.59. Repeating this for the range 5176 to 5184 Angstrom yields -0.60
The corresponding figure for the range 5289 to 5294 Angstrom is -1.16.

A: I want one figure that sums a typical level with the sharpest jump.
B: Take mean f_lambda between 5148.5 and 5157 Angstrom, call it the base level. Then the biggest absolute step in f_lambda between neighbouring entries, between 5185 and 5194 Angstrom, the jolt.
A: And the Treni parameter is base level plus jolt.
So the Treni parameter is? 11.2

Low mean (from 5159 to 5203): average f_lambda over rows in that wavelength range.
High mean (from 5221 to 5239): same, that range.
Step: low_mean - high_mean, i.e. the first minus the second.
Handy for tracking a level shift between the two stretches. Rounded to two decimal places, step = -0.53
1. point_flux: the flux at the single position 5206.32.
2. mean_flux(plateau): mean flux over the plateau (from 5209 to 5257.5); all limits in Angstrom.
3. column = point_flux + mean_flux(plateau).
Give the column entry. 18.9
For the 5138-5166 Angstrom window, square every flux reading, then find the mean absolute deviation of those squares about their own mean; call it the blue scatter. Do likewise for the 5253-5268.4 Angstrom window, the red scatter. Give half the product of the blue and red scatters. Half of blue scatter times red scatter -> 82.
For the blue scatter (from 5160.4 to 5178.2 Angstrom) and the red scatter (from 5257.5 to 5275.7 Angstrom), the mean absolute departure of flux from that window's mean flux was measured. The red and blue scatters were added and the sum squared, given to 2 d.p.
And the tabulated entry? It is 3.17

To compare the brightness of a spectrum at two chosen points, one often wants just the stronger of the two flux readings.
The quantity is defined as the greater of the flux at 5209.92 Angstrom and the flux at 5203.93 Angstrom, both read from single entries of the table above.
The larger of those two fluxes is 10.1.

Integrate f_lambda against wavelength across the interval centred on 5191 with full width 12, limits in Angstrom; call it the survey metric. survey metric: 108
